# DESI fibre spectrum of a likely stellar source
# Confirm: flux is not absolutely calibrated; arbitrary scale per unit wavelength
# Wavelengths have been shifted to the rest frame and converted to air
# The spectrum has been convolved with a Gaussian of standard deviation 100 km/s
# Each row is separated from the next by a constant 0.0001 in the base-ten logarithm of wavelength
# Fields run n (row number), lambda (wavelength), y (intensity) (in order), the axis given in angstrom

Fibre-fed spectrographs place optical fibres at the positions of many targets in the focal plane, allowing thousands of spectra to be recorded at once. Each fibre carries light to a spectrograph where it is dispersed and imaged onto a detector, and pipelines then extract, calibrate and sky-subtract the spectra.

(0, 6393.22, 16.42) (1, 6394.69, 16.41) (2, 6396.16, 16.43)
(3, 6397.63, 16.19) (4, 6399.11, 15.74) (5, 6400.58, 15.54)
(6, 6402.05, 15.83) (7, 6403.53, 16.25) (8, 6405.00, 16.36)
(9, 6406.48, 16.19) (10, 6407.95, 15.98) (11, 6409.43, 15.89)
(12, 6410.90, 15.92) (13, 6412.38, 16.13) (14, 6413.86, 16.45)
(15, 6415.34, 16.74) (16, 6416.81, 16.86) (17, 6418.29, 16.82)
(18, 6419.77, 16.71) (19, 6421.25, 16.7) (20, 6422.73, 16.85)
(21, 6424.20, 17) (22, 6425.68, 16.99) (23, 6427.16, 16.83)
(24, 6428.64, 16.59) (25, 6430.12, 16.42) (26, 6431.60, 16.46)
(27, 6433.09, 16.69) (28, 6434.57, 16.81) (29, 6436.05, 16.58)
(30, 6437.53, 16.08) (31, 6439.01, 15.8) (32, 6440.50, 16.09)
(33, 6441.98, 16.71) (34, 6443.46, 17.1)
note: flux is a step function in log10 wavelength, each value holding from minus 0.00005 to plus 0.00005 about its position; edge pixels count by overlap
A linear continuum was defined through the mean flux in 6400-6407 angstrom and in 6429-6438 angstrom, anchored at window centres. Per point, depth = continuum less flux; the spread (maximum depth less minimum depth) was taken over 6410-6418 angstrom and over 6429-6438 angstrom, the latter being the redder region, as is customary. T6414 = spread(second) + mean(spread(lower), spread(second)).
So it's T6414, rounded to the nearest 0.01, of 1.59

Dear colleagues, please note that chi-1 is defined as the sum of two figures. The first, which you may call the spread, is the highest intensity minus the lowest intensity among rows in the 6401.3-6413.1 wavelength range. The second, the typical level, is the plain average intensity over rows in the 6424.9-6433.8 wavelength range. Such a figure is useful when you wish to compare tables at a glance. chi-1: 17.2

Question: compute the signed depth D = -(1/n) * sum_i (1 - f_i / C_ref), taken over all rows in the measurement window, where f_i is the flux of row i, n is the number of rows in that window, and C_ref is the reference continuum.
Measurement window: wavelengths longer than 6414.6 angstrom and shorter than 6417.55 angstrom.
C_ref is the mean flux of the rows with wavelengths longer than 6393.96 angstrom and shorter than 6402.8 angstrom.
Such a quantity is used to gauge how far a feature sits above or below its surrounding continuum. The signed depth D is 0.048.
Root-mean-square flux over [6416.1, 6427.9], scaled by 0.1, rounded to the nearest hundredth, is 1.68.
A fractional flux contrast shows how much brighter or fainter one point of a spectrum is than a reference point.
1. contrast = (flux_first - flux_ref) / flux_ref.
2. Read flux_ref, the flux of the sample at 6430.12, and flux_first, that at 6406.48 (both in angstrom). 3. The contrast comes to -0.014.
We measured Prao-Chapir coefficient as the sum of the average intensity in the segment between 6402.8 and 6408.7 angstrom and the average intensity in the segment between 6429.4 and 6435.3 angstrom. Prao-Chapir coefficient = 32.8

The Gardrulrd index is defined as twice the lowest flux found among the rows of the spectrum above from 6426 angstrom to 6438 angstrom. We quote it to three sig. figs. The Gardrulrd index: 32.2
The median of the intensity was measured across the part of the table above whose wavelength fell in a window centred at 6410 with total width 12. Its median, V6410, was 16.2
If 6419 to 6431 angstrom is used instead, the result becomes 16.8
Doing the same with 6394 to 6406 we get 16.2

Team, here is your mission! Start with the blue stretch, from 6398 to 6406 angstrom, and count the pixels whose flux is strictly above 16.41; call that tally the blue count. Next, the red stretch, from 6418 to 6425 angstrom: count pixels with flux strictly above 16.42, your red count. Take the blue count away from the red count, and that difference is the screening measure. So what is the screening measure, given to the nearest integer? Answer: 5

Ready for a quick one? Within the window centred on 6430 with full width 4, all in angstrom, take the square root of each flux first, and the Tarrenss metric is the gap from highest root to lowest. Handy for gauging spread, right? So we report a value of 0.021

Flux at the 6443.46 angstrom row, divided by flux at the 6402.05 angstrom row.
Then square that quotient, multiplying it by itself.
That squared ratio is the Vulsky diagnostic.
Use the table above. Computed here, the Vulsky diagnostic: 1.17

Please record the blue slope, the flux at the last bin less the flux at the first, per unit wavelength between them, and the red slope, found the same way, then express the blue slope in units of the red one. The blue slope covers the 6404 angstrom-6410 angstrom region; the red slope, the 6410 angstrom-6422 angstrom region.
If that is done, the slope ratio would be -1.4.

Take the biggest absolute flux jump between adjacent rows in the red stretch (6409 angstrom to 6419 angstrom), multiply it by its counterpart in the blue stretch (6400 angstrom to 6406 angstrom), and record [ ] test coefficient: 0.134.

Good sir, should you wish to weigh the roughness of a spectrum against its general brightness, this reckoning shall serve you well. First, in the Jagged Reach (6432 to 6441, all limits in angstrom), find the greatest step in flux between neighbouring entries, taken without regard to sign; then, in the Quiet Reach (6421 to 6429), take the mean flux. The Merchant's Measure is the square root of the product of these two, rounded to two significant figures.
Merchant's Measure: 2.9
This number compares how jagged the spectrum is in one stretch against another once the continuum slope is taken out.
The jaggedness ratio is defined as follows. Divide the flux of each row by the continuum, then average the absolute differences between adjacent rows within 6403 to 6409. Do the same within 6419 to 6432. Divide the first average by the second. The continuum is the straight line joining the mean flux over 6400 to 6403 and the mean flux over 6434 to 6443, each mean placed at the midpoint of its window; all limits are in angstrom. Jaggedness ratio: 1.4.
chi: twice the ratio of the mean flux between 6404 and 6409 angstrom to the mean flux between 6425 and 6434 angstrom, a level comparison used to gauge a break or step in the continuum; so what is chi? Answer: 1.94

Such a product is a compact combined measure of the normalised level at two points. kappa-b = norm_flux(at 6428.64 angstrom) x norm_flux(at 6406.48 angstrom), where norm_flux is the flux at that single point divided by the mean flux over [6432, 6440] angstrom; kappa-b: 1.00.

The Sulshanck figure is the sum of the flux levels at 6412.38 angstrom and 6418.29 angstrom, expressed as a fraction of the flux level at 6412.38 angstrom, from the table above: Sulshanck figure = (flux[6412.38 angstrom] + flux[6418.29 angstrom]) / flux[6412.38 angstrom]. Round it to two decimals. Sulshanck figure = 2.04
